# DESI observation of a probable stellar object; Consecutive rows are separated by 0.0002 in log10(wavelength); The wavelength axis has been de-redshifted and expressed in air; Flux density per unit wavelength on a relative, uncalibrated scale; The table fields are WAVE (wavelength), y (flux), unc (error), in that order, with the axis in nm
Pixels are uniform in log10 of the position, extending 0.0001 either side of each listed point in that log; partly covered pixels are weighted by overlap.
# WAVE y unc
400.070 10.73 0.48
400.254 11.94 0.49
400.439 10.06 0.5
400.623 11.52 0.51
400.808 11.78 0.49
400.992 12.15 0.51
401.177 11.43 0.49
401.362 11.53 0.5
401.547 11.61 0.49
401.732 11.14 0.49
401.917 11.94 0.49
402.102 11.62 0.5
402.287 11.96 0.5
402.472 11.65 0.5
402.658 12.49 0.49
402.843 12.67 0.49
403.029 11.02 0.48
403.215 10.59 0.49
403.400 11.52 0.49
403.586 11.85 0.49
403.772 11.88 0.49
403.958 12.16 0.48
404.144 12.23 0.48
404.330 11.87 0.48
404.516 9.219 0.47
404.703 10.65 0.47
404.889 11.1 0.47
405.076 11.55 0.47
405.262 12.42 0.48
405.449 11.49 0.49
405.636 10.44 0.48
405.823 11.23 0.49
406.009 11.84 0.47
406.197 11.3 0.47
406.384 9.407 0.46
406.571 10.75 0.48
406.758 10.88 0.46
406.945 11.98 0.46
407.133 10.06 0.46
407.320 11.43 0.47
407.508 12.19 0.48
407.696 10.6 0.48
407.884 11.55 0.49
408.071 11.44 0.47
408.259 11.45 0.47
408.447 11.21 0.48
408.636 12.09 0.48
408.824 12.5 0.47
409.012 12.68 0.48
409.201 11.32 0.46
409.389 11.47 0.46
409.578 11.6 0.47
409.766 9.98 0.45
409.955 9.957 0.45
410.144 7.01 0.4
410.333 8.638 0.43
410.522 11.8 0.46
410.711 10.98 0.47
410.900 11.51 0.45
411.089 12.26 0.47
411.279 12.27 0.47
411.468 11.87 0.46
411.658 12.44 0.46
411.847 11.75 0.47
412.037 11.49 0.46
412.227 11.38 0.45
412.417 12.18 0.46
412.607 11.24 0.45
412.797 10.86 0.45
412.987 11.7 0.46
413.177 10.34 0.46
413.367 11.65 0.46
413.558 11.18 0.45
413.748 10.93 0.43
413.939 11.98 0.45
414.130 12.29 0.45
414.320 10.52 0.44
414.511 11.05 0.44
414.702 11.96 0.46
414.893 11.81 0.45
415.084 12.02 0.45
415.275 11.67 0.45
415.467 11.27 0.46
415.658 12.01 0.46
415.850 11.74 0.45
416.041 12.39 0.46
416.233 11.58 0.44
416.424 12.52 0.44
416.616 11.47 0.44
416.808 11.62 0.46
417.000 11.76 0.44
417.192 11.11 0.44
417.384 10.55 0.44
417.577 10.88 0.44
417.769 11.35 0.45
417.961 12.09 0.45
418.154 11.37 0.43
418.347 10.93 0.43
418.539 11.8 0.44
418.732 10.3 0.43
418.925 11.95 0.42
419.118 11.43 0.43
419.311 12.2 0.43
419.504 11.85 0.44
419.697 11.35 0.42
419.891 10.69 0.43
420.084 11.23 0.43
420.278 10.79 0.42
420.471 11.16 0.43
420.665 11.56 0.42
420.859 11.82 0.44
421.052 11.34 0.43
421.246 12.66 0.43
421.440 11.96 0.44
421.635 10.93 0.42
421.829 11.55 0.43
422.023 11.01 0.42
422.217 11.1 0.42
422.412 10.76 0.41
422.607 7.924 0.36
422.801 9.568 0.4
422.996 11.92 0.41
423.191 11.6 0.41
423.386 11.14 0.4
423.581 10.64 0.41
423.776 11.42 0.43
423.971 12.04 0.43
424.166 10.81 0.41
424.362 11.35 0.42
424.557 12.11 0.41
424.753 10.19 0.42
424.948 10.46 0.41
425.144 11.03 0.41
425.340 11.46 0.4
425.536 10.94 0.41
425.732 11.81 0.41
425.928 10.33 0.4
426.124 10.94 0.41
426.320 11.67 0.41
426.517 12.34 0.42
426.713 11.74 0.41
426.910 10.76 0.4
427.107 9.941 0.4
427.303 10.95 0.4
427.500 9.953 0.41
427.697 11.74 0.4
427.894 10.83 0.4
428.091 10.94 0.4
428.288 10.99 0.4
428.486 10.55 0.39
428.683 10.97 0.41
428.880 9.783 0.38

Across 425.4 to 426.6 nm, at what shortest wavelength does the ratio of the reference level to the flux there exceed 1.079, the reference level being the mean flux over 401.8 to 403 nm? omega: 425.536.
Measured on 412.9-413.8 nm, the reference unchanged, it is 413.177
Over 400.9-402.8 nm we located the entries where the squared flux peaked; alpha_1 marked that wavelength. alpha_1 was 402.658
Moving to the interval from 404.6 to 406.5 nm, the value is 405.262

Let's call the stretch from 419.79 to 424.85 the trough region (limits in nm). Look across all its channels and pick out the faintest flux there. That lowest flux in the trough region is 7.924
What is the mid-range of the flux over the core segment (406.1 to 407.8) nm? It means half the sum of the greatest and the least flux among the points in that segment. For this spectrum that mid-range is 10.8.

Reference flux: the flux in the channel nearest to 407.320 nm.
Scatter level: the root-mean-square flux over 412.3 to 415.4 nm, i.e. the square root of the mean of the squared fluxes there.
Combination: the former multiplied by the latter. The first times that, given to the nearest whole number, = 131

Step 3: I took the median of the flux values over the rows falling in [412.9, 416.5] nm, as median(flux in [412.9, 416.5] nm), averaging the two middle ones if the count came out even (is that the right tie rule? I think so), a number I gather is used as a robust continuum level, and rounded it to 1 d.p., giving 11.7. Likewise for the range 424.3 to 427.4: 11.0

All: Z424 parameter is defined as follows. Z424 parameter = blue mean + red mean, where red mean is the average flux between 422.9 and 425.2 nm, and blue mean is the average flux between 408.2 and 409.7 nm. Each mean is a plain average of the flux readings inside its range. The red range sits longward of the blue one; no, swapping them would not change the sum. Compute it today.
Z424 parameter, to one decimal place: 23.0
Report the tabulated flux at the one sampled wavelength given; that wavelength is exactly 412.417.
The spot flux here 12.18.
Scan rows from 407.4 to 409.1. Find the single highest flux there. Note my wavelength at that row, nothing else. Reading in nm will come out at 409.012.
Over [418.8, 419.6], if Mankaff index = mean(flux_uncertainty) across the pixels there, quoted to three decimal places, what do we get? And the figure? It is 0.430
